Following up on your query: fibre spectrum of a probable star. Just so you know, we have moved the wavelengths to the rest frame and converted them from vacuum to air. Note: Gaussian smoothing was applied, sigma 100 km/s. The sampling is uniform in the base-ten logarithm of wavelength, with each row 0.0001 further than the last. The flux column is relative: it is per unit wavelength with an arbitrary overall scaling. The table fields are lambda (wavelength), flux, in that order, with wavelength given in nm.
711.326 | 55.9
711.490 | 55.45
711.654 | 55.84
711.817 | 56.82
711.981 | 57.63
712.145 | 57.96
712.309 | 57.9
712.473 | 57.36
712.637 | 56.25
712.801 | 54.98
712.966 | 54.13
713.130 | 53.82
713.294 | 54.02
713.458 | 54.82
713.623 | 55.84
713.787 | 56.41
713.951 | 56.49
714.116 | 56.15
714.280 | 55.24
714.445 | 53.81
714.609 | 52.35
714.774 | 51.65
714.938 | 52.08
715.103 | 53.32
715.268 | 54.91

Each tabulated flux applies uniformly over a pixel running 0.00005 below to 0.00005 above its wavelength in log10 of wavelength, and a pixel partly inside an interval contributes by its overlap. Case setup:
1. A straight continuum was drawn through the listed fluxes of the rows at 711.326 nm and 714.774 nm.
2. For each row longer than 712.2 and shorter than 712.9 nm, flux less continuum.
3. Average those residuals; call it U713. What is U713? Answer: 2.2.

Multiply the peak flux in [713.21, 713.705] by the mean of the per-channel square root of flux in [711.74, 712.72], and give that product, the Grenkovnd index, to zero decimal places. 423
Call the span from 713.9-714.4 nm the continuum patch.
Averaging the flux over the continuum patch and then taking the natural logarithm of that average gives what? 4.02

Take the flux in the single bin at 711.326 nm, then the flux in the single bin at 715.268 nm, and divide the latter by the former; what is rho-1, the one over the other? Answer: 0.98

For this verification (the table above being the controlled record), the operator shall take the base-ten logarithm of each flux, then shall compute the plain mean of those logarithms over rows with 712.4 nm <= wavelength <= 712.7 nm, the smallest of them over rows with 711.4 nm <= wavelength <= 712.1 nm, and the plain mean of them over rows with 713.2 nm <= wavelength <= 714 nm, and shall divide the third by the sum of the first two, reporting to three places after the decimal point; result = 0.499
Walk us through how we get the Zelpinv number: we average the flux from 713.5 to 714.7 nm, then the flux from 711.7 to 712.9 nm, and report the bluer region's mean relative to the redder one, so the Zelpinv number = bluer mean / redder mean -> 1.033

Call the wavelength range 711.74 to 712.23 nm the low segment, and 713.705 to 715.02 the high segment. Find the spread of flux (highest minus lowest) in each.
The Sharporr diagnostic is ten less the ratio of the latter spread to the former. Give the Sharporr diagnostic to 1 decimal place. 5.8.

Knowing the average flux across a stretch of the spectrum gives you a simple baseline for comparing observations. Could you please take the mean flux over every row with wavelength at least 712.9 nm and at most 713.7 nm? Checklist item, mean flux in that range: 54.5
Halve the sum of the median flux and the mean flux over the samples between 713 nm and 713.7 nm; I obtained 54.5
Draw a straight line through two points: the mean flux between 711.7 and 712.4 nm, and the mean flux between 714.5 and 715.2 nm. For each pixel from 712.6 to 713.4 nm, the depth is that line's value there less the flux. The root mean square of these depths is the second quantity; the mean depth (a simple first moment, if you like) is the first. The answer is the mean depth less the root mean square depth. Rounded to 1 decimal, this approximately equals -0.1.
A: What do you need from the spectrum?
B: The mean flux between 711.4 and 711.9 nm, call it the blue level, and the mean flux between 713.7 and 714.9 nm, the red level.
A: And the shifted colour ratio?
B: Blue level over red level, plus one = 2.03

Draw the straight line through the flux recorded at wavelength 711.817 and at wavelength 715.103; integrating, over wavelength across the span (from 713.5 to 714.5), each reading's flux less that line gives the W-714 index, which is 1.18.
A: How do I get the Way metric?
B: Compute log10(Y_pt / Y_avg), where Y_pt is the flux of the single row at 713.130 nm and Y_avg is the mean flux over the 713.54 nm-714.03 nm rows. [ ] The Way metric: -0.019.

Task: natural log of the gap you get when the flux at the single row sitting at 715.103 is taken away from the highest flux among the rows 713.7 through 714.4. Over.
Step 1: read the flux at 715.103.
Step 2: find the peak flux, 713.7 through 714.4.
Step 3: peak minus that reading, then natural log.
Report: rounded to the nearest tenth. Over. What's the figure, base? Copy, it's 1.2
